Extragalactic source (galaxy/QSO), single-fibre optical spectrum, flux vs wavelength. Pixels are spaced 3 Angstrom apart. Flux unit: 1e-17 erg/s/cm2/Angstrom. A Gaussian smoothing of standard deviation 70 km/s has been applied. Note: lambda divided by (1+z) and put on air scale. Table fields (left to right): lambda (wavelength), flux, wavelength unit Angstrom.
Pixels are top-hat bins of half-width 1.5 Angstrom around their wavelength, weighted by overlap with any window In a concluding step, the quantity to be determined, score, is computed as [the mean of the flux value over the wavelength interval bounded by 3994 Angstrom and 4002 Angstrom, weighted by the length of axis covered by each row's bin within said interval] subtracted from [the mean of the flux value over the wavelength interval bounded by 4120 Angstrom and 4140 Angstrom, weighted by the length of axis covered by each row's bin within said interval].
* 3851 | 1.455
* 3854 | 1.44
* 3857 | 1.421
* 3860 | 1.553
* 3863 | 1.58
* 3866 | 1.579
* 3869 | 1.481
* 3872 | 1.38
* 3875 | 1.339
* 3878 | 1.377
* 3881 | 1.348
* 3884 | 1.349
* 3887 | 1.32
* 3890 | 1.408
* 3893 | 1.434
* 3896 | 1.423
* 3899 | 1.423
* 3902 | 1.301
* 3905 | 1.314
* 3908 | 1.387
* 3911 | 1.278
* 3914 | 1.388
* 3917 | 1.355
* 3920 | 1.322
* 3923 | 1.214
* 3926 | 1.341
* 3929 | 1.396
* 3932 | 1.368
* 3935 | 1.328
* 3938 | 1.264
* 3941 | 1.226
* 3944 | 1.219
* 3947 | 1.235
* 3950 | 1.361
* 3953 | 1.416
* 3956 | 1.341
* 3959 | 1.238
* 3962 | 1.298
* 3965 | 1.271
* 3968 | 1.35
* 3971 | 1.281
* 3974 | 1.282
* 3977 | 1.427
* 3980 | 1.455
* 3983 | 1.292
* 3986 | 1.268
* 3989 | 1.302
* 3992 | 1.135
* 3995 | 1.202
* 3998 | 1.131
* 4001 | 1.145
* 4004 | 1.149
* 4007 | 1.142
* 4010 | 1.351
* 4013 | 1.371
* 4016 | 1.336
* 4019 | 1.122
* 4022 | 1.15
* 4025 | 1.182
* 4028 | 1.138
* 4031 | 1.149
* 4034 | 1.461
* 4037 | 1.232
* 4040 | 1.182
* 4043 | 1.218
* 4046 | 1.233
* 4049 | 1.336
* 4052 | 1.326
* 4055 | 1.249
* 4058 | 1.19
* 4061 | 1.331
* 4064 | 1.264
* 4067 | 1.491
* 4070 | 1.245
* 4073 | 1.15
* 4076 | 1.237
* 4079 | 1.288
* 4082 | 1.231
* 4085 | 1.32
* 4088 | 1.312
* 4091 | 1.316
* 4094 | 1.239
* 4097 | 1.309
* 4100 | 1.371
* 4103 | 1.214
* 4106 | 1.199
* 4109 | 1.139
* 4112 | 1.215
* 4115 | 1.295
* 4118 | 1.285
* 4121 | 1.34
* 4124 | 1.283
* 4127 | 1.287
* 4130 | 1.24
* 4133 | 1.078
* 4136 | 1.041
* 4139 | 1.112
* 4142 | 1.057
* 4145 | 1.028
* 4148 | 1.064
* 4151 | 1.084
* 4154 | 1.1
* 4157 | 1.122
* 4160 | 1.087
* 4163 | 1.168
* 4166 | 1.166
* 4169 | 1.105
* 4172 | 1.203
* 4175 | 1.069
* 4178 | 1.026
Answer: 0.04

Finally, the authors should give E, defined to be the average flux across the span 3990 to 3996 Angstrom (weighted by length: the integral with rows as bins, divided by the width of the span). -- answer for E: 1.18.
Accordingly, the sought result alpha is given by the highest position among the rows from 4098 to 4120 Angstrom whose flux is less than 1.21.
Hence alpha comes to 4109 Angstrom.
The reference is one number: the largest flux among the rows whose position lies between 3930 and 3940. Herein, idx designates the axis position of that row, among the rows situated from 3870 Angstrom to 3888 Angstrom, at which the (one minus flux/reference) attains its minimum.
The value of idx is 3872 Angstrom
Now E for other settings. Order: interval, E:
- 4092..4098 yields 1.27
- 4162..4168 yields 1.16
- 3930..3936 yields 1.35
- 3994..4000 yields 1.16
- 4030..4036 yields 1.31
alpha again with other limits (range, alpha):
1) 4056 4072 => 4058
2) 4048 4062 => 4058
